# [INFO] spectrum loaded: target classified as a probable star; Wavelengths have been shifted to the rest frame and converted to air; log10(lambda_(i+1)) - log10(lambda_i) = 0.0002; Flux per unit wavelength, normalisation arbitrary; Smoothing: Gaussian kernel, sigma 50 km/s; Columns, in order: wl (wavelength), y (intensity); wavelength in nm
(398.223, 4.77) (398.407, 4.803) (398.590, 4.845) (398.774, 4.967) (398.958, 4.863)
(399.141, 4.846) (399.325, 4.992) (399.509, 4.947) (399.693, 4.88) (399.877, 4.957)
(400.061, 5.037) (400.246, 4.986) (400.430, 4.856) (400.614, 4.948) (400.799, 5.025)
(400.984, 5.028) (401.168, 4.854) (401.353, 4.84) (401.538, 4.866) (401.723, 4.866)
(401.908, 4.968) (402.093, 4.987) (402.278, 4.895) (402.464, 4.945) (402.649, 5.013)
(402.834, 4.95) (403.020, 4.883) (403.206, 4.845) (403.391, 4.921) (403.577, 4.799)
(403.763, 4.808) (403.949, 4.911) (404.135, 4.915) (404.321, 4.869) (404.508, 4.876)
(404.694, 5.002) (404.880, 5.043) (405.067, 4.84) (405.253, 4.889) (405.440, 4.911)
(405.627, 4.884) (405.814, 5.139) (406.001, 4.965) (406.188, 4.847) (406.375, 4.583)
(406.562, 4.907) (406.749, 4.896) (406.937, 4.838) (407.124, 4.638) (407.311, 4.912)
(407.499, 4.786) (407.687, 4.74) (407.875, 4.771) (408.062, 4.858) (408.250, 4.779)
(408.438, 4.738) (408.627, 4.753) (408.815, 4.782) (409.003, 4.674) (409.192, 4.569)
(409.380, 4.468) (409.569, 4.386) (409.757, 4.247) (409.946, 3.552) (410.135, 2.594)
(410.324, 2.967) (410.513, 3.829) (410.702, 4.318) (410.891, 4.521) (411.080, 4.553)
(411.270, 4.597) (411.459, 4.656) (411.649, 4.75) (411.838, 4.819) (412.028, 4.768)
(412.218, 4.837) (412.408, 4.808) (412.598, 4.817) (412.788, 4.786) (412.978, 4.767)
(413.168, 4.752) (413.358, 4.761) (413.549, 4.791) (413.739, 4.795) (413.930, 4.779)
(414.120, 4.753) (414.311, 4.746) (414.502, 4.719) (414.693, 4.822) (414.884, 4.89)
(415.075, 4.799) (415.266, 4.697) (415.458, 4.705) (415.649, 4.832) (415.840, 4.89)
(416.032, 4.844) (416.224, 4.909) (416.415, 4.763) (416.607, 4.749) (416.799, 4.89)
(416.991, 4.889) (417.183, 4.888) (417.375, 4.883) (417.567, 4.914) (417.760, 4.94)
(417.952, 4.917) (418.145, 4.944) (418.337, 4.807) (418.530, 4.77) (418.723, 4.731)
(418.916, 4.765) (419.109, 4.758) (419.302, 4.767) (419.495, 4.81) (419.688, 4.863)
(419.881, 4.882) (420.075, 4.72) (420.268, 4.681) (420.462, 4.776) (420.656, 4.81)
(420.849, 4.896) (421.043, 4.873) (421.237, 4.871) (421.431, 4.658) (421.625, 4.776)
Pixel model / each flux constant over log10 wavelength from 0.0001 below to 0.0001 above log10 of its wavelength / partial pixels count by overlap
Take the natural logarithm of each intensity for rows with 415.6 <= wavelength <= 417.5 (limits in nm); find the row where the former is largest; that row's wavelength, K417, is 416.224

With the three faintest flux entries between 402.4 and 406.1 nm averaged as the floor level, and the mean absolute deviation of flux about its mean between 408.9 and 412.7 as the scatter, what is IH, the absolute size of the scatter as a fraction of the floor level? 0.094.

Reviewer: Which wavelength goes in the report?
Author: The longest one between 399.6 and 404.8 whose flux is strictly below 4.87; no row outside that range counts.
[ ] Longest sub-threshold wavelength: 404.321 nm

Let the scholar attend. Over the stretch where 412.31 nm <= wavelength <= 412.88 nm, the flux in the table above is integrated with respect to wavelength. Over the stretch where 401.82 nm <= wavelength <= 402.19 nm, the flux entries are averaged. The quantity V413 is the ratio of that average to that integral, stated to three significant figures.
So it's 1.82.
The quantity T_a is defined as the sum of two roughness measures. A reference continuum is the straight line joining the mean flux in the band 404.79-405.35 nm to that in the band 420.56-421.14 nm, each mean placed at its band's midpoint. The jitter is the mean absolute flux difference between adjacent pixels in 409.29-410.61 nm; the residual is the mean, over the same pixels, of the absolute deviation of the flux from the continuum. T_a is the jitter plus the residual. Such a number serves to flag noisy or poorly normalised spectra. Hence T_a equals 1.70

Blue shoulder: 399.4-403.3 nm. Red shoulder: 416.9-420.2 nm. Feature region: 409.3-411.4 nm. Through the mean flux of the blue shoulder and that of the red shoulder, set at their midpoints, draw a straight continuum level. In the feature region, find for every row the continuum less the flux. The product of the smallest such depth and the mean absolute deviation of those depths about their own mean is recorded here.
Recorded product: 0.157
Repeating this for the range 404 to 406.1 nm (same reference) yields -0.017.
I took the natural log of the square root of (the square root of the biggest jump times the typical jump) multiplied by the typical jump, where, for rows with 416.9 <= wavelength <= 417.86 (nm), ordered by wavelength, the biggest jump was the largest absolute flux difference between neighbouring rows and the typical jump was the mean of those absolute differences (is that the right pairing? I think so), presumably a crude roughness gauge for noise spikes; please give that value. -4.0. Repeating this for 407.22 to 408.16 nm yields -2.5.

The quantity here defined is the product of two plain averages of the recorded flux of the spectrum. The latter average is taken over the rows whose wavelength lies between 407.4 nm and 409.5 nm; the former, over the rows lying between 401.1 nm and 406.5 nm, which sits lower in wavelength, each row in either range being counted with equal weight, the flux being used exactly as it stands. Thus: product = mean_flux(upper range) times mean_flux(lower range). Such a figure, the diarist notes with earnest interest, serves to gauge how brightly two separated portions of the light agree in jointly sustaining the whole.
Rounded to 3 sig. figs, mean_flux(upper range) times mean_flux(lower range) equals 23.1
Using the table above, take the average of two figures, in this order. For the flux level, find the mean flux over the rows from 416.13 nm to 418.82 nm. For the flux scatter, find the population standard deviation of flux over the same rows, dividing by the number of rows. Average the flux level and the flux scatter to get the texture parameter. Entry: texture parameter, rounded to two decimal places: 2.46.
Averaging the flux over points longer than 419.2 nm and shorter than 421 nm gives 4.80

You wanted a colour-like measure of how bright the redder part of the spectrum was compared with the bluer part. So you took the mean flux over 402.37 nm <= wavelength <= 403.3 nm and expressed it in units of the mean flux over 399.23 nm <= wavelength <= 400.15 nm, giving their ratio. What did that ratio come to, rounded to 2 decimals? 0.99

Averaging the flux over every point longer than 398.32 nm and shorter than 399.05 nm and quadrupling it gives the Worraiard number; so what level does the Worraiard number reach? 19.5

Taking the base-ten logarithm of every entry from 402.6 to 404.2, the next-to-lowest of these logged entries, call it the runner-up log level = 0.682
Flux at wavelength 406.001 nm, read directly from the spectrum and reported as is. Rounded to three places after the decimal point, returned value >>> 4.965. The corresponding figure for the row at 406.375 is 4.583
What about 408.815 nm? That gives 4.782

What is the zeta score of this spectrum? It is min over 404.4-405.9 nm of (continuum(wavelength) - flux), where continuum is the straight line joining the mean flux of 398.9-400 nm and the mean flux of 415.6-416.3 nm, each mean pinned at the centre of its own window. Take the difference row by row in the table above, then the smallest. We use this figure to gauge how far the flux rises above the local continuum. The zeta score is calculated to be -0.24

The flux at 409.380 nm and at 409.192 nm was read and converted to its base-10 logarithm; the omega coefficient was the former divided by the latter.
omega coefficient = 0.99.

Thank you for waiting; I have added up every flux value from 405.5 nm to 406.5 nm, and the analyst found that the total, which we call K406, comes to 24.4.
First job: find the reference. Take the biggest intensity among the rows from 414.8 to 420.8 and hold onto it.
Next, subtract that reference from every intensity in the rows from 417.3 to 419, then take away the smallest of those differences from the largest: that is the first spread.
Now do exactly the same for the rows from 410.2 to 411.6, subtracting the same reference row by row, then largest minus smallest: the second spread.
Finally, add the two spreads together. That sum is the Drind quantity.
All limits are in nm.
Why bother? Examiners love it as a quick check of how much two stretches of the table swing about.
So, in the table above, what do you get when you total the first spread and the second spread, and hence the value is 1.9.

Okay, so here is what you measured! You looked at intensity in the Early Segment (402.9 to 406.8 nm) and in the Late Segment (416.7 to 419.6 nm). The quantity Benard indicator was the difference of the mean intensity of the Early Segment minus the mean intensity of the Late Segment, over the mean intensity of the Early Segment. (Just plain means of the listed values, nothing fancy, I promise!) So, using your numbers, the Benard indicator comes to 0.010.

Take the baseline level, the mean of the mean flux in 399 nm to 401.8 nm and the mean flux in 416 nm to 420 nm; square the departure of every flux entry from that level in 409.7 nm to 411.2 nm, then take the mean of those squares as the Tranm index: 1.60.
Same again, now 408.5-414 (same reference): 0.47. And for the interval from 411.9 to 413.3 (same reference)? 0.01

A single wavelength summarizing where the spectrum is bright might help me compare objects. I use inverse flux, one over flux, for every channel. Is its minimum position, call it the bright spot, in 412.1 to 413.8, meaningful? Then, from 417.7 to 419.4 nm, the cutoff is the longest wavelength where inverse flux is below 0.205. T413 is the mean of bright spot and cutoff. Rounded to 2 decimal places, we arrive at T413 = 415.18 nm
